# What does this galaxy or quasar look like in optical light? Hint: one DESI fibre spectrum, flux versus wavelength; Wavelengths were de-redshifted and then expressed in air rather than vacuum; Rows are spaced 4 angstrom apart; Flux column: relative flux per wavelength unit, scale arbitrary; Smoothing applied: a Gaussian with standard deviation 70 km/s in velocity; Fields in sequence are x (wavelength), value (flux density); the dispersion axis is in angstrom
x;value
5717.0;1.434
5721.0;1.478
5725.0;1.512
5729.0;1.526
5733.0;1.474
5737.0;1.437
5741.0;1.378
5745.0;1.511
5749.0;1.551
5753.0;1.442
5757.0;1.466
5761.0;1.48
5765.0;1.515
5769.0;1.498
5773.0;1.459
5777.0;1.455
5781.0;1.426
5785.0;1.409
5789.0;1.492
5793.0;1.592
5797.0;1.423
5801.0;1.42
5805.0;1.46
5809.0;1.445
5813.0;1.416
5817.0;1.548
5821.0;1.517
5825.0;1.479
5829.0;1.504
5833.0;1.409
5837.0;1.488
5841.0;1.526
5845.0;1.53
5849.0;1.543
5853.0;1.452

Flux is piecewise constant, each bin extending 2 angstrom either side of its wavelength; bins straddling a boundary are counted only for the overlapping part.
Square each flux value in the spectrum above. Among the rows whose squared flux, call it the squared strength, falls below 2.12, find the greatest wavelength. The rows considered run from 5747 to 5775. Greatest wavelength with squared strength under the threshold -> 5753.0 angstrom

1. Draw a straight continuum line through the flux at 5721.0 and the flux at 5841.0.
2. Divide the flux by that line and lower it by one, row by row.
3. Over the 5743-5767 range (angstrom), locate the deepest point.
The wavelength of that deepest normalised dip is 5753.0 angstrom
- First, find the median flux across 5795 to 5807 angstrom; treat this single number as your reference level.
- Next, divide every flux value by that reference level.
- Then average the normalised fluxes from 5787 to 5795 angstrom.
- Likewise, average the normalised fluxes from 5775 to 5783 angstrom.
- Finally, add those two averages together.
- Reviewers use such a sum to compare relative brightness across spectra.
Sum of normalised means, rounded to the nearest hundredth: 2.10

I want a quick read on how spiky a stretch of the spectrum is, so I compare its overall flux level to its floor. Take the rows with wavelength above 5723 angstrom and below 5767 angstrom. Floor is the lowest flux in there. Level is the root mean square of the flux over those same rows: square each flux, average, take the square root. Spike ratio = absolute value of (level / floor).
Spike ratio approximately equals 1.08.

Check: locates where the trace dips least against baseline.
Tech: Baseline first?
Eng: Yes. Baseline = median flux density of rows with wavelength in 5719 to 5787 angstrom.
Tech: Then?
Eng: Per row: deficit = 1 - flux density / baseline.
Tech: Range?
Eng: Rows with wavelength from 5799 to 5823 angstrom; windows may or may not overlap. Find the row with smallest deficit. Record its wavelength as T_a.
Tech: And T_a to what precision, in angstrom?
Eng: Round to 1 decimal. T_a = 5817.0 angstrom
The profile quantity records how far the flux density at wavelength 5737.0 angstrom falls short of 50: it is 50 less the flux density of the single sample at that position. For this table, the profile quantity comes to 48.6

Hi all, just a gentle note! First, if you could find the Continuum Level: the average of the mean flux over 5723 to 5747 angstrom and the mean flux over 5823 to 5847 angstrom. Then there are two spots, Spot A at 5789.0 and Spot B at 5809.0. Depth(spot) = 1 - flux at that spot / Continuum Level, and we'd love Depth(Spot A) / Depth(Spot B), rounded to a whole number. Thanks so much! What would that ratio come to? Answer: 0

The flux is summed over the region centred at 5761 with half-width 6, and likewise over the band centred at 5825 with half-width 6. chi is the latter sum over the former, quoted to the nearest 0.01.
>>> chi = 1.01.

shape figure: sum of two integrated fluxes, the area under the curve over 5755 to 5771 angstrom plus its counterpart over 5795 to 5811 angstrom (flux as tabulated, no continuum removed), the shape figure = 46.8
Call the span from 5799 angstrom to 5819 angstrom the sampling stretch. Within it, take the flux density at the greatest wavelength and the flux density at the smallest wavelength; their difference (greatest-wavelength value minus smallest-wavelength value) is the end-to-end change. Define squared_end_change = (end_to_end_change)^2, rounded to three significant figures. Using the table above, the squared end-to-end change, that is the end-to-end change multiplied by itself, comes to 0.0164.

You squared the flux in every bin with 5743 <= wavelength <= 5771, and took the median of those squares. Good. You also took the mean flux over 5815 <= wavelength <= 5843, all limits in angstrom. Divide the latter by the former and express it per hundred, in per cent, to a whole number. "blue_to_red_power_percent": 67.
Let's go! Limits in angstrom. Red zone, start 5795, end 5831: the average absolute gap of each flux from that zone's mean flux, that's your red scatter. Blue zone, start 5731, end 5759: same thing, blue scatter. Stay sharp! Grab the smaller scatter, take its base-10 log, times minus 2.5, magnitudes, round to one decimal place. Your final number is 3.5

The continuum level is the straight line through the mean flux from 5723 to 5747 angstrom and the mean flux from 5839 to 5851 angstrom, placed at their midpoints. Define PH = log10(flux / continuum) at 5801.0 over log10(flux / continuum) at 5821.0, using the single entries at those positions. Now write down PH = 31.7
